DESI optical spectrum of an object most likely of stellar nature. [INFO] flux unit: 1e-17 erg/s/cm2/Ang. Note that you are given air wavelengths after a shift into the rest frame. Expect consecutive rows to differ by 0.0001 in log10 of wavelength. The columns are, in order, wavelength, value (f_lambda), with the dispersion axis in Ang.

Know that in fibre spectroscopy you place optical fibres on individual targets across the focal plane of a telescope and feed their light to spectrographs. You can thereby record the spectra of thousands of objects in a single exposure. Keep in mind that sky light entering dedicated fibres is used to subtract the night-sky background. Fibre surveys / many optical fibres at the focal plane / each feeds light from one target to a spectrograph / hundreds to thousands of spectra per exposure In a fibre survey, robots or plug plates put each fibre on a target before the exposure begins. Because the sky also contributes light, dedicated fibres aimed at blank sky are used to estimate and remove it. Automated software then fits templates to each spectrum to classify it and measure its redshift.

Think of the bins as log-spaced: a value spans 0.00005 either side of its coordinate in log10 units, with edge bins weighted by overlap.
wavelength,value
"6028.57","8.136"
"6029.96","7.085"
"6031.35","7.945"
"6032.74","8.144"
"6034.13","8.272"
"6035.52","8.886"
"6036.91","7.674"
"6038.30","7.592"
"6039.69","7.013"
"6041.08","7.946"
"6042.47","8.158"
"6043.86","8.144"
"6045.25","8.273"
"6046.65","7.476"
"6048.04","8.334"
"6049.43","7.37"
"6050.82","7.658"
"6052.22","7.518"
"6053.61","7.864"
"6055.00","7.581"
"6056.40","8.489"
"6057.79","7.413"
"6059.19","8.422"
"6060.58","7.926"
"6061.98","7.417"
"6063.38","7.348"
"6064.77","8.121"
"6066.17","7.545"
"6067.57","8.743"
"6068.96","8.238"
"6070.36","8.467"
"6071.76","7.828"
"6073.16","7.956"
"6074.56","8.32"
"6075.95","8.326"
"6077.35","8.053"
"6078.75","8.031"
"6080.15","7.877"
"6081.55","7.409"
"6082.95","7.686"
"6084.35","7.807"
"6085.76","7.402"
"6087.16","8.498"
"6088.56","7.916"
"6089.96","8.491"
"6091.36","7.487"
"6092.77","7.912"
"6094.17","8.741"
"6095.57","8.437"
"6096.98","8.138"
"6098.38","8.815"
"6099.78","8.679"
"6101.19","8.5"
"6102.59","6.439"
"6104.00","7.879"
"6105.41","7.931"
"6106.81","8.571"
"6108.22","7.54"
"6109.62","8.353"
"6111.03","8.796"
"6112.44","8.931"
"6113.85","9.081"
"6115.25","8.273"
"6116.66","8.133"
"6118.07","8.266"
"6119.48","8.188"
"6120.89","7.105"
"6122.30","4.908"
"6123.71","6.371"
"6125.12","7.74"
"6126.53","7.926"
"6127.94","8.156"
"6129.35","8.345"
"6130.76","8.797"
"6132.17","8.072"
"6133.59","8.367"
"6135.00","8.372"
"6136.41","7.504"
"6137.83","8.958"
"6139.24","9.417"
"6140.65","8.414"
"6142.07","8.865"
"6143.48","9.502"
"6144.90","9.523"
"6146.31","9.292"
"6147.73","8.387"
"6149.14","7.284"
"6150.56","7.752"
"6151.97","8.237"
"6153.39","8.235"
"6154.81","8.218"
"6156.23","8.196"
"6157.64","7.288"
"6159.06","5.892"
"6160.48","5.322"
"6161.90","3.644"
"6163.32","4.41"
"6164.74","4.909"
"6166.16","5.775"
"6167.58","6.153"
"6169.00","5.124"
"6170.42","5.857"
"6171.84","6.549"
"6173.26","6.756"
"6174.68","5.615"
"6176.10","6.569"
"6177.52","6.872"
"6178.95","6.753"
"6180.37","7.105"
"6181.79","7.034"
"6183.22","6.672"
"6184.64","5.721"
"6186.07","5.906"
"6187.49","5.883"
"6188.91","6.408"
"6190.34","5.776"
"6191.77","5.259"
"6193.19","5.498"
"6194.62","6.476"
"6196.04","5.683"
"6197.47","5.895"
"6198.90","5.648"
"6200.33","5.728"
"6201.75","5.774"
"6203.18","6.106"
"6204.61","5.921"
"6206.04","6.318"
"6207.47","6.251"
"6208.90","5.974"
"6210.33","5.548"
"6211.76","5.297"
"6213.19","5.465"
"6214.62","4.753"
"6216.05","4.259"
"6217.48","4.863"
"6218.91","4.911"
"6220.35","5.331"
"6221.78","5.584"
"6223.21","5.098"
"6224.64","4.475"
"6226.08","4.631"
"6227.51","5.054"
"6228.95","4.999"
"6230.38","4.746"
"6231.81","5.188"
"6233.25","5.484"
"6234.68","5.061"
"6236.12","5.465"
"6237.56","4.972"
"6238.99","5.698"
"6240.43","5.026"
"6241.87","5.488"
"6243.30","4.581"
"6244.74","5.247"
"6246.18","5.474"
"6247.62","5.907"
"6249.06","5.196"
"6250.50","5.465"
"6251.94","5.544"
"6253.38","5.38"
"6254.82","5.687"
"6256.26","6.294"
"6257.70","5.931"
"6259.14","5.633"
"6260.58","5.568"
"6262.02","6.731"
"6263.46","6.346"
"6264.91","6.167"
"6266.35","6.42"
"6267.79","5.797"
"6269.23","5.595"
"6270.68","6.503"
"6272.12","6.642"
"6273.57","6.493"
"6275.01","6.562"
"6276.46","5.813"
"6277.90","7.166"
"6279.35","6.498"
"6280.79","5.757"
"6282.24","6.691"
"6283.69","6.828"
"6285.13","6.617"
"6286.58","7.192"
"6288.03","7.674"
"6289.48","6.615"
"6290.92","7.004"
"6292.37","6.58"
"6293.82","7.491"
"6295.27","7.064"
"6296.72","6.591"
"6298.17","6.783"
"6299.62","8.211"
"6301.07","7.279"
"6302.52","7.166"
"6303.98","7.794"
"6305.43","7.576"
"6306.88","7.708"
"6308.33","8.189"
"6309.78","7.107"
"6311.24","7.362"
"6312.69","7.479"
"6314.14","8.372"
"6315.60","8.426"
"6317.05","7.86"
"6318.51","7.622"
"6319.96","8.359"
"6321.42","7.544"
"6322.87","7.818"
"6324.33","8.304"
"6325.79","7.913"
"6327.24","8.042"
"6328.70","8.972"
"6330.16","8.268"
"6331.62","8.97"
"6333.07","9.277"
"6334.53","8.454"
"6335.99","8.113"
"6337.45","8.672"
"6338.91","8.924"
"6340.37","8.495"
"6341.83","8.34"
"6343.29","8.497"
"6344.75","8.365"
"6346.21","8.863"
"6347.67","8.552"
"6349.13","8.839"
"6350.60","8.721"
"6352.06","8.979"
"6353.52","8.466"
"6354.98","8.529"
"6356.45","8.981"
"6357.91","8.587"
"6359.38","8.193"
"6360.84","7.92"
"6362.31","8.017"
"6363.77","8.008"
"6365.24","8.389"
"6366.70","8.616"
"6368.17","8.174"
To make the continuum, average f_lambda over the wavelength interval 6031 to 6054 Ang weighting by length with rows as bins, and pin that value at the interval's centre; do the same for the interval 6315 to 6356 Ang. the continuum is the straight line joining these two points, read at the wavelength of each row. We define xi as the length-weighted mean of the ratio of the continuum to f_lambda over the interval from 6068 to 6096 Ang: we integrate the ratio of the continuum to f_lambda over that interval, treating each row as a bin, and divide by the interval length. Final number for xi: 0.99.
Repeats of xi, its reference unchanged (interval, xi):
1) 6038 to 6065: 1.02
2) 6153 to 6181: 1.36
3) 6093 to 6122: 0.99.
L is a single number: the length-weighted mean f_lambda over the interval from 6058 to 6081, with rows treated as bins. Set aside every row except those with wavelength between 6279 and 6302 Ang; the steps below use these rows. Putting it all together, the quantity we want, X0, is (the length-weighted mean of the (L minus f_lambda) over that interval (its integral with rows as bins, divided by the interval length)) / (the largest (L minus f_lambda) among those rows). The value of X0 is 0.48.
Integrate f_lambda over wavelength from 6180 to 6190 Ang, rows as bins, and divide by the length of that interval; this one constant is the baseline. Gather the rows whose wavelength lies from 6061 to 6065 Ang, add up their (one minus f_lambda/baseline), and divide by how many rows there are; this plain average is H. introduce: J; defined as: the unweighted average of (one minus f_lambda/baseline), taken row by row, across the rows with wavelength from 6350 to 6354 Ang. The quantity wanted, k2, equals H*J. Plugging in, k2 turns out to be 0.08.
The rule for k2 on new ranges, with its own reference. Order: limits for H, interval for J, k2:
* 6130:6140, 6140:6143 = 0.12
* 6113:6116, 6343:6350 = 0.13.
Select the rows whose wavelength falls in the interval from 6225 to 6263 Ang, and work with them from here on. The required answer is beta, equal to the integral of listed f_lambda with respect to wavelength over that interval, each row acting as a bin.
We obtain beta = 205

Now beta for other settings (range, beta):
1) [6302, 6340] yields 308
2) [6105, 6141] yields 291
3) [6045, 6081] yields 286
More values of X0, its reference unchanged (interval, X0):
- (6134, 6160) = -0.12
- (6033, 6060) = 0.12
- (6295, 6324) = 0.27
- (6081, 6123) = 0.00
